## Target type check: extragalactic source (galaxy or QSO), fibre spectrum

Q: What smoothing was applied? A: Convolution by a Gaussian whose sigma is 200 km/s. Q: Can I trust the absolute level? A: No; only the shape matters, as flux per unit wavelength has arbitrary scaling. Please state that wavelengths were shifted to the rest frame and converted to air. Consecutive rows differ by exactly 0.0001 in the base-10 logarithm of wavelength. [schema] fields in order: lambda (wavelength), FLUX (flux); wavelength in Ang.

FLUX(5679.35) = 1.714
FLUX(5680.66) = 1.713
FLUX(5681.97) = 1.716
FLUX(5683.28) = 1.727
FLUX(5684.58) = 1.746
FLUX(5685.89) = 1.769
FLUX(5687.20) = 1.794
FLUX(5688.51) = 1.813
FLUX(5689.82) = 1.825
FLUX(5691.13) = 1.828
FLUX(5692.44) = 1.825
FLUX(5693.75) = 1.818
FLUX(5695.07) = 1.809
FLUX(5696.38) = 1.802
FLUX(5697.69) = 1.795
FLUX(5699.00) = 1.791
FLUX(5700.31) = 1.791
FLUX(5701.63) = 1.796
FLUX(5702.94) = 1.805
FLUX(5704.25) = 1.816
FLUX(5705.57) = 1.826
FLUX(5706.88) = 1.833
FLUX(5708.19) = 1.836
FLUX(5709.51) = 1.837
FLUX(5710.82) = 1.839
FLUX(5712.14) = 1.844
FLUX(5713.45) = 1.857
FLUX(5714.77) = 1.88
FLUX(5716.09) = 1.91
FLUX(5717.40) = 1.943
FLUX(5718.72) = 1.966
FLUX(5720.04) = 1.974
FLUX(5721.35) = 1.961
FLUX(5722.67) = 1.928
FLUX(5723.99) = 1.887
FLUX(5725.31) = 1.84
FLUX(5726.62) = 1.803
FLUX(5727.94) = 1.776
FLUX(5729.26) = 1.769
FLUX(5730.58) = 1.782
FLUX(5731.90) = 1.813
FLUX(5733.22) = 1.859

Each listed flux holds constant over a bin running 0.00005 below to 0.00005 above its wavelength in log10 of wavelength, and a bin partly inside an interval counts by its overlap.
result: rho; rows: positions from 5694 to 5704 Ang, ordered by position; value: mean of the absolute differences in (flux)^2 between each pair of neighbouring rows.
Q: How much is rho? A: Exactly 0.02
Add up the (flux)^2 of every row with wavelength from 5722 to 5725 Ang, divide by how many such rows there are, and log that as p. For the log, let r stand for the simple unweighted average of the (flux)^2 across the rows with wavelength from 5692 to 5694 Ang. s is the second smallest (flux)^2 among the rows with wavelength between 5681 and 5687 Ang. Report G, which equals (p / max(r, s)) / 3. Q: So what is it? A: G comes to 0.366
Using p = 3.64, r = 3.32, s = 3.0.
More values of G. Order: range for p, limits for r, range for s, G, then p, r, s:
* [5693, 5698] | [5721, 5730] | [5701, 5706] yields 0.317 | 3.26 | 3.43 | 3.3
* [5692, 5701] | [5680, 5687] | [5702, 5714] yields 0.329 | 3.26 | 3.01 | 3.3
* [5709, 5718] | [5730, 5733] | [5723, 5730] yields 0.362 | 3.51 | 3.23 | 3.2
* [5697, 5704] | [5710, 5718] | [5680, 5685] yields 0.304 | 3.22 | 3.53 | 2.9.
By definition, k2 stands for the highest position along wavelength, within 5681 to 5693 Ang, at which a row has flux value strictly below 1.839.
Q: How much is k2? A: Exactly 5692.44 Ang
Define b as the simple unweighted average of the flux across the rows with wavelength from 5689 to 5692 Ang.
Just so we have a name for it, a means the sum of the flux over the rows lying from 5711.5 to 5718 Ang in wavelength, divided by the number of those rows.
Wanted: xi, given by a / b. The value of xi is 1.03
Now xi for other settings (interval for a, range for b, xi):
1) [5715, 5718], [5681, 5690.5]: 1.09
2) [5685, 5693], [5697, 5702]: 1.01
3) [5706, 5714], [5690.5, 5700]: 1.02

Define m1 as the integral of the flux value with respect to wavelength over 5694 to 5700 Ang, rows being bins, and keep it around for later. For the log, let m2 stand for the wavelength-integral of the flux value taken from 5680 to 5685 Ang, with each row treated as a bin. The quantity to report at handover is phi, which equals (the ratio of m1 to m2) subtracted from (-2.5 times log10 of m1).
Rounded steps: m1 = 10.8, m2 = 8.6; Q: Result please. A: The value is -3.8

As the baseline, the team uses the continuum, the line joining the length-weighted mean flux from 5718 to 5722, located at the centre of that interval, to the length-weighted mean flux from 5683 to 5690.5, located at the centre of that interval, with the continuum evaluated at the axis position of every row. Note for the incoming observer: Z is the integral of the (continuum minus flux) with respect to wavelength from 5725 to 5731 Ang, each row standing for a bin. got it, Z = 1.3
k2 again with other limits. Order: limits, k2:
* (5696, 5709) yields 5708.19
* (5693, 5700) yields 5699.00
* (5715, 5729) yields 5727.94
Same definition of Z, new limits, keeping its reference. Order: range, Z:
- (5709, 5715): 0.4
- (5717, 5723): 0.1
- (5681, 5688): 0.1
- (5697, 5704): 0.4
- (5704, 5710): 0.4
